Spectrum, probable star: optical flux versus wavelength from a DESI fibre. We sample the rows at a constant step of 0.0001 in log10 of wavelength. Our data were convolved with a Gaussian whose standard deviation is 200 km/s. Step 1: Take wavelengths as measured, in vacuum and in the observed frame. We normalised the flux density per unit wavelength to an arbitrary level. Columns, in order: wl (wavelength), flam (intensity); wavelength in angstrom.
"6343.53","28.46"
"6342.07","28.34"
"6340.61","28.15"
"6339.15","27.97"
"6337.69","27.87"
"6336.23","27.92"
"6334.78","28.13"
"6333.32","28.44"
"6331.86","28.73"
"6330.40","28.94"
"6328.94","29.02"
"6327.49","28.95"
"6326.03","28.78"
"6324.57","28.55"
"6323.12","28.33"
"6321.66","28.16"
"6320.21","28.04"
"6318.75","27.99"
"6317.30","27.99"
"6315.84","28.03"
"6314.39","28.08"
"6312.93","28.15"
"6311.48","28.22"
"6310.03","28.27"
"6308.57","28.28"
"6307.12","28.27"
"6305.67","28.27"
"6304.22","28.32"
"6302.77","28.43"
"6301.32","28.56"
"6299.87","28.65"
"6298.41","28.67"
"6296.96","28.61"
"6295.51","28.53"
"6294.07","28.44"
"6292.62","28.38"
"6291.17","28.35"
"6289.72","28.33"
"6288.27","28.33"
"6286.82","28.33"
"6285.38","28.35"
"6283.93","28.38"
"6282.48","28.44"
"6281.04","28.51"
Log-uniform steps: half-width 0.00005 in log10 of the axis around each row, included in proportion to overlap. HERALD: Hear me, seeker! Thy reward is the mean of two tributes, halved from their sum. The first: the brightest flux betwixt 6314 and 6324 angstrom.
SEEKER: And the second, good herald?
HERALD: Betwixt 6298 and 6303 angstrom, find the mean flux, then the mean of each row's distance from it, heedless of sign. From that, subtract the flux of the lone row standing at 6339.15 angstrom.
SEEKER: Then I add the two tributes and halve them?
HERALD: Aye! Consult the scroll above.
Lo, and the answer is 0.22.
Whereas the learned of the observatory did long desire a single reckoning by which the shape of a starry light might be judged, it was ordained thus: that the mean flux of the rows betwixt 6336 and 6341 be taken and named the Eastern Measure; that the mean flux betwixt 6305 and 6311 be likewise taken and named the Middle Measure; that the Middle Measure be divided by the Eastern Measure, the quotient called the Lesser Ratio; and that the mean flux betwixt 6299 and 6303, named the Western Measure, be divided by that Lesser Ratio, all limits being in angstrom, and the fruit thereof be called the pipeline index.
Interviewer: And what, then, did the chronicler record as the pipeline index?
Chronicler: 28.2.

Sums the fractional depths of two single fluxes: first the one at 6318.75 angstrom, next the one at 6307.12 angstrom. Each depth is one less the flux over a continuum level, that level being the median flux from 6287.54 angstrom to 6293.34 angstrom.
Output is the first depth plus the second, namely 0.015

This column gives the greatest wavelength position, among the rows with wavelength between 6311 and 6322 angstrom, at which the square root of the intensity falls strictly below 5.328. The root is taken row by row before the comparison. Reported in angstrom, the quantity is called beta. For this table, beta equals 6321.66 angstrom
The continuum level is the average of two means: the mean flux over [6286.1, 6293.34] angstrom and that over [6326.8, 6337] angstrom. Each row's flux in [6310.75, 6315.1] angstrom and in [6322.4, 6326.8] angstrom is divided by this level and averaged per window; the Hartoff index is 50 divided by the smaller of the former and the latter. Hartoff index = 50.56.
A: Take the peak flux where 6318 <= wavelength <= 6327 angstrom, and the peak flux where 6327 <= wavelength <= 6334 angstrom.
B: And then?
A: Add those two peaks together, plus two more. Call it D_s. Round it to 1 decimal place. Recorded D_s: 59.8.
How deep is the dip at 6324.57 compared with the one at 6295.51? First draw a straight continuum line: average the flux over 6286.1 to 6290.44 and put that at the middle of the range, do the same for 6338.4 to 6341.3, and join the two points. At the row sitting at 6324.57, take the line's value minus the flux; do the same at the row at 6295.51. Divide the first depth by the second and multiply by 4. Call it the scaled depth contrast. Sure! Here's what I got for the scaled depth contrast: 7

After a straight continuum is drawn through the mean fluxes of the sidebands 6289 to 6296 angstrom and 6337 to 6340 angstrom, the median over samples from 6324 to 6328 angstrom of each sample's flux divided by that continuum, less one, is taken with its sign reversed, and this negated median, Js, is -0.026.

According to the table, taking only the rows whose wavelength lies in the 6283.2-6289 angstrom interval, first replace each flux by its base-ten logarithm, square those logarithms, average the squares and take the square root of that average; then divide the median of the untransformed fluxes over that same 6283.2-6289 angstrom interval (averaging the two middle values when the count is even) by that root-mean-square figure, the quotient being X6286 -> 19.5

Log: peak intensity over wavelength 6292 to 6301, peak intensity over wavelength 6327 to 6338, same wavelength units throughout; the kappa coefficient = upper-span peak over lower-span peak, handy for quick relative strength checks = 1.01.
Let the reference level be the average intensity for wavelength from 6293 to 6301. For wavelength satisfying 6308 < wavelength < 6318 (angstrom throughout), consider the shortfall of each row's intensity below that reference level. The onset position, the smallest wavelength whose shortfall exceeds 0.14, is 6308.57 angstrom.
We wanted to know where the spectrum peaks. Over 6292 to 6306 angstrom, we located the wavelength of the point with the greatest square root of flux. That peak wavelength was 6298.41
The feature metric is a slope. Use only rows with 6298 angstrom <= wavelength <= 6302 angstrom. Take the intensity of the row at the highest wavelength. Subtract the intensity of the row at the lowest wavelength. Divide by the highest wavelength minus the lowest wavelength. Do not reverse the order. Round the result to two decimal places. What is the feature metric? -0.04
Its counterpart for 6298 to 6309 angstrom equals -0.04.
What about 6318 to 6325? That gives 0.10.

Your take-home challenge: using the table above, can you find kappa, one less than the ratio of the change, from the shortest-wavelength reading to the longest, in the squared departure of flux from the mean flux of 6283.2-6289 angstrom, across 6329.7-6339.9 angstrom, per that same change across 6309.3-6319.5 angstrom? -3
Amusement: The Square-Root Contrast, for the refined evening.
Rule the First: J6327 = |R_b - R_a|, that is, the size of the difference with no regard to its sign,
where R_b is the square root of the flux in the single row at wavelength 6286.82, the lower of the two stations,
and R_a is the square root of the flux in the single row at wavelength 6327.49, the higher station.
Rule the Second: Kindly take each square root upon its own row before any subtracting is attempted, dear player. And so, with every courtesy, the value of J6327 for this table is 0.06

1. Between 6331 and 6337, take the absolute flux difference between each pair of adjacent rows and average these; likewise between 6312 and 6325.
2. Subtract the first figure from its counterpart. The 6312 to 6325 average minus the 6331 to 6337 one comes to -0.18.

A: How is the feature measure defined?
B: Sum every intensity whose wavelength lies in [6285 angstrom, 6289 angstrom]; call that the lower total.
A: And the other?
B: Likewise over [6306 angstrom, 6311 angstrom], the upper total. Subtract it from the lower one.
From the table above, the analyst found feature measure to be 0.2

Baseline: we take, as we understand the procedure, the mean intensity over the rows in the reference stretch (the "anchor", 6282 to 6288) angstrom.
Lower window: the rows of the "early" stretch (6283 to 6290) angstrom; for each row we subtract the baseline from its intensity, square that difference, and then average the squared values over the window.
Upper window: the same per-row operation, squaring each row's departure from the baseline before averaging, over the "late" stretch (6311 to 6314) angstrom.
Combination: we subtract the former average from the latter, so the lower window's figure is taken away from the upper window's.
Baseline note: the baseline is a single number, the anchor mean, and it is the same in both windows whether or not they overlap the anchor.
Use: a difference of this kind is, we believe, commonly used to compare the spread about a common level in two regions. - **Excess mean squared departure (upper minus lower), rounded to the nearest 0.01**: 0.04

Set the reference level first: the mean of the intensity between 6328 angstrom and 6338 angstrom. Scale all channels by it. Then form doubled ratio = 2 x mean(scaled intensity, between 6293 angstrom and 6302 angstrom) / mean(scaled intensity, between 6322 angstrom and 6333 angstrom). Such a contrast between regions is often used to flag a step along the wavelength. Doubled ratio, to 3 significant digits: 1.99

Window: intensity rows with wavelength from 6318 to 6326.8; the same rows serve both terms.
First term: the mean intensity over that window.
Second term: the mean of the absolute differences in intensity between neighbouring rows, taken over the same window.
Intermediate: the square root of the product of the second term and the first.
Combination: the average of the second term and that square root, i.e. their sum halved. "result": 1.1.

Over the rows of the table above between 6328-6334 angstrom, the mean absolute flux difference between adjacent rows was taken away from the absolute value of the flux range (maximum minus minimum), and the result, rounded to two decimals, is 0.39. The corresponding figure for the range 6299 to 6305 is 0.22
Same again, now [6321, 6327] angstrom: 0.41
